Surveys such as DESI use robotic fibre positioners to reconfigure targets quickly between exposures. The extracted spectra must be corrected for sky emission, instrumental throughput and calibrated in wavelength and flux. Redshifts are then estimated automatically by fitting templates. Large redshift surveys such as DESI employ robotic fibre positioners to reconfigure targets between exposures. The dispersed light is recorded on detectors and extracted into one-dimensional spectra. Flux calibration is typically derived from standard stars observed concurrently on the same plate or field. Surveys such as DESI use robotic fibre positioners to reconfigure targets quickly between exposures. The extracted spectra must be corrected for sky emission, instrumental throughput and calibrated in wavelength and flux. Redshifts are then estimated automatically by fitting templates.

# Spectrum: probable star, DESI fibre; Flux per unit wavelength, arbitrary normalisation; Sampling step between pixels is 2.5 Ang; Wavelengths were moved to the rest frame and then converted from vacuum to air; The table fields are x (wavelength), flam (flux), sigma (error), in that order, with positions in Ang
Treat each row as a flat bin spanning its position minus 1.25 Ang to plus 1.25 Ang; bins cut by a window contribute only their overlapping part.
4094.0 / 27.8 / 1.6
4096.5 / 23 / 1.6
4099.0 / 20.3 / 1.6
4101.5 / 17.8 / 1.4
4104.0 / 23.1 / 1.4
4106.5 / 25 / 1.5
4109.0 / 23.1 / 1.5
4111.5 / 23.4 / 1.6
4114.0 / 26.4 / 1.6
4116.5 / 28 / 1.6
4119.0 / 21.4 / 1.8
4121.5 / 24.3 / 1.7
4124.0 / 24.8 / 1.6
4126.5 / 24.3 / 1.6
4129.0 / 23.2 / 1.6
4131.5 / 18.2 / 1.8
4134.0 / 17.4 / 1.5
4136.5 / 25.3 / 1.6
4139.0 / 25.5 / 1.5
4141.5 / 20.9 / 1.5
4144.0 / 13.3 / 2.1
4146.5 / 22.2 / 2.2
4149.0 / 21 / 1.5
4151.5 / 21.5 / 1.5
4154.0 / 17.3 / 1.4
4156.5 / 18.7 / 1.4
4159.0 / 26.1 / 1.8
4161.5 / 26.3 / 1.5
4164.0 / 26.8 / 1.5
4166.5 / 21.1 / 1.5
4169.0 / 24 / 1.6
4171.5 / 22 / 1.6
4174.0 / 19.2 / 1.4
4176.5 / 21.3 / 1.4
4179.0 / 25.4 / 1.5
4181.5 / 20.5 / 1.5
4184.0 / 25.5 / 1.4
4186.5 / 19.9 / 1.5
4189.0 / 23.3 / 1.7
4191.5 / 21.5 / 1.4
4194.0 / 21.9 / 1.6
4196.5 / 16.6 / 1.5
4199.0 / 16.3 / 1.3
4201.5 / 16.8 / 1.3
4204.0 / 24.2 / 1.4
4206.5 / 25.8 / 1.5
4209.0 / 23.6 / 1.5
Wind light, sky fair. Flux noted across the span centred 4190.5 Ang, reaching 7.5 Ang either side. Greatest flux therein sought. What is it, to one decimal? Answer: 25.5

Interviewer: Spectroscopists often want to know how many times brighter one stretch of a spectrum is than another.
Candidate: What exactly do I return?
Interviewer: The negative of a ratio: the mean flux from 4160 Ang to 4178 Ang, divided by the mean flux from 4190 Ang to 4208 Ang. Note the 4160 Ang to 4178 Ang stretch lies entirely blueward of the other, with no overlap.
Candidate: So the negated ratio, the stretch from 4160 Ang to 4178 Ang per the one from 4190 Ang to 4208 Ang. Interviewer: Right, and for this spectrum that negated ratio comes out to -1.12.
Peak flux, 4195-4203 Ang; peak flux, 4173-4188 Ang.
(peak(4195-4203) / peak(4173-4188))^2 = 0.43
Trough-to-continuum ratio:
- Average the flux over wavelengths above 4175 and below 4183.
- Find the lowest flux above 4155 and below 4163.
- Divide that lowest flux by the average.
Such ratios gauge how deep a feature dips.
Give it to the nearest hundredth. 0.83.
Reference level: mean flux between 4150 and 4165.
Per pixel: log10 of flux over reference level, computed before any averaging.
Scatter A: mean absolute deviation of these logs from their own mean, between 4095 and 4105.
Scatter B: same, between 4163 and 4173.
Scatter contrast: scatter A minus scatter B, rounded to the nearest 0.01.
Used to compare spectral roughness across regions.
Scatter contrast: 0.01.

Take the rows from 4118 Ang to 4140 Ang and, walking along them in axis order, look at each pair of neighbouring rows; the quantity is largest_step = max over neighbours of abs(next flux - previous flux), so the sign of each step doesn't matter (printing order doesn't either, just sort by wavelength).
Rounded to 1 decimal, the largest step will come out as 7.9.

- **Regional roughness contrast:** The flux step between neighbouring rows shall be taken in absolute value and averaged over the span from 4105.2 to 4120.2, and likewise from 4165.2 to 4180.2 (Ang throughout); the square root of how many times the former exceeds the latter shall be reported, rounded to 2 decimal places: 0.98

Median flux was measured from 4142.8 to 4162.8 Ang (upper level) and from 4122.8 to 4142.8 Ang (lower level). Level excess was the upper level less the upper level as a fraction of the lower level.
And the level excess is 20.4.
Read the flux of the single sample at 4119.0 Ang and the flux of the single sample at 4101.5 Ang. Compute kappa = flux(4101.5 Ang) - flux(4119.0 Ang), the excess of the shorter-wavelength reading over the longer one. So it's -3.6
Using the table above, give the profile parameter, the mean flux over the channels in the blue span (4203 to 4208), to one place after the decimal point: 25.0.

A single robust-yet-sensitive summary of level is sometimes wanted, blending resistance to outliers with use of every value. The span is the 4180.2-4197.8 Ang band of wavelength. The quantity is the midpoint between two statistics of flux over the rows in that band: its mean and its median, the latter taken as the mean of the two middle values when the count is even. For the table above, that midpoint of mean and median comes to 21.4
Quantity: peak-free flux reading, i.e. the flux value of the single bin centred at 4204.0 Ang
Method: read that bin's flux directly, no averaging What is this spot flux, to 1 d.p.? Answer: 24.2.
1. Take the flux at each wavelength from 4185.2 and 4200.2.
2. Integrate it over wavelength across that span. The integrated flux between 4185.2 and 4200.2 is 299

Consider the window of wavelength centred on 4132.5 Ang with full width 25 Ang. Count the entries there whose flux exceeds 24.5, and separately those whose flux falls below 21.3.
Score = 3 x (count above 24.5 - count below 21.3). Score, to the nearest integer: -3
